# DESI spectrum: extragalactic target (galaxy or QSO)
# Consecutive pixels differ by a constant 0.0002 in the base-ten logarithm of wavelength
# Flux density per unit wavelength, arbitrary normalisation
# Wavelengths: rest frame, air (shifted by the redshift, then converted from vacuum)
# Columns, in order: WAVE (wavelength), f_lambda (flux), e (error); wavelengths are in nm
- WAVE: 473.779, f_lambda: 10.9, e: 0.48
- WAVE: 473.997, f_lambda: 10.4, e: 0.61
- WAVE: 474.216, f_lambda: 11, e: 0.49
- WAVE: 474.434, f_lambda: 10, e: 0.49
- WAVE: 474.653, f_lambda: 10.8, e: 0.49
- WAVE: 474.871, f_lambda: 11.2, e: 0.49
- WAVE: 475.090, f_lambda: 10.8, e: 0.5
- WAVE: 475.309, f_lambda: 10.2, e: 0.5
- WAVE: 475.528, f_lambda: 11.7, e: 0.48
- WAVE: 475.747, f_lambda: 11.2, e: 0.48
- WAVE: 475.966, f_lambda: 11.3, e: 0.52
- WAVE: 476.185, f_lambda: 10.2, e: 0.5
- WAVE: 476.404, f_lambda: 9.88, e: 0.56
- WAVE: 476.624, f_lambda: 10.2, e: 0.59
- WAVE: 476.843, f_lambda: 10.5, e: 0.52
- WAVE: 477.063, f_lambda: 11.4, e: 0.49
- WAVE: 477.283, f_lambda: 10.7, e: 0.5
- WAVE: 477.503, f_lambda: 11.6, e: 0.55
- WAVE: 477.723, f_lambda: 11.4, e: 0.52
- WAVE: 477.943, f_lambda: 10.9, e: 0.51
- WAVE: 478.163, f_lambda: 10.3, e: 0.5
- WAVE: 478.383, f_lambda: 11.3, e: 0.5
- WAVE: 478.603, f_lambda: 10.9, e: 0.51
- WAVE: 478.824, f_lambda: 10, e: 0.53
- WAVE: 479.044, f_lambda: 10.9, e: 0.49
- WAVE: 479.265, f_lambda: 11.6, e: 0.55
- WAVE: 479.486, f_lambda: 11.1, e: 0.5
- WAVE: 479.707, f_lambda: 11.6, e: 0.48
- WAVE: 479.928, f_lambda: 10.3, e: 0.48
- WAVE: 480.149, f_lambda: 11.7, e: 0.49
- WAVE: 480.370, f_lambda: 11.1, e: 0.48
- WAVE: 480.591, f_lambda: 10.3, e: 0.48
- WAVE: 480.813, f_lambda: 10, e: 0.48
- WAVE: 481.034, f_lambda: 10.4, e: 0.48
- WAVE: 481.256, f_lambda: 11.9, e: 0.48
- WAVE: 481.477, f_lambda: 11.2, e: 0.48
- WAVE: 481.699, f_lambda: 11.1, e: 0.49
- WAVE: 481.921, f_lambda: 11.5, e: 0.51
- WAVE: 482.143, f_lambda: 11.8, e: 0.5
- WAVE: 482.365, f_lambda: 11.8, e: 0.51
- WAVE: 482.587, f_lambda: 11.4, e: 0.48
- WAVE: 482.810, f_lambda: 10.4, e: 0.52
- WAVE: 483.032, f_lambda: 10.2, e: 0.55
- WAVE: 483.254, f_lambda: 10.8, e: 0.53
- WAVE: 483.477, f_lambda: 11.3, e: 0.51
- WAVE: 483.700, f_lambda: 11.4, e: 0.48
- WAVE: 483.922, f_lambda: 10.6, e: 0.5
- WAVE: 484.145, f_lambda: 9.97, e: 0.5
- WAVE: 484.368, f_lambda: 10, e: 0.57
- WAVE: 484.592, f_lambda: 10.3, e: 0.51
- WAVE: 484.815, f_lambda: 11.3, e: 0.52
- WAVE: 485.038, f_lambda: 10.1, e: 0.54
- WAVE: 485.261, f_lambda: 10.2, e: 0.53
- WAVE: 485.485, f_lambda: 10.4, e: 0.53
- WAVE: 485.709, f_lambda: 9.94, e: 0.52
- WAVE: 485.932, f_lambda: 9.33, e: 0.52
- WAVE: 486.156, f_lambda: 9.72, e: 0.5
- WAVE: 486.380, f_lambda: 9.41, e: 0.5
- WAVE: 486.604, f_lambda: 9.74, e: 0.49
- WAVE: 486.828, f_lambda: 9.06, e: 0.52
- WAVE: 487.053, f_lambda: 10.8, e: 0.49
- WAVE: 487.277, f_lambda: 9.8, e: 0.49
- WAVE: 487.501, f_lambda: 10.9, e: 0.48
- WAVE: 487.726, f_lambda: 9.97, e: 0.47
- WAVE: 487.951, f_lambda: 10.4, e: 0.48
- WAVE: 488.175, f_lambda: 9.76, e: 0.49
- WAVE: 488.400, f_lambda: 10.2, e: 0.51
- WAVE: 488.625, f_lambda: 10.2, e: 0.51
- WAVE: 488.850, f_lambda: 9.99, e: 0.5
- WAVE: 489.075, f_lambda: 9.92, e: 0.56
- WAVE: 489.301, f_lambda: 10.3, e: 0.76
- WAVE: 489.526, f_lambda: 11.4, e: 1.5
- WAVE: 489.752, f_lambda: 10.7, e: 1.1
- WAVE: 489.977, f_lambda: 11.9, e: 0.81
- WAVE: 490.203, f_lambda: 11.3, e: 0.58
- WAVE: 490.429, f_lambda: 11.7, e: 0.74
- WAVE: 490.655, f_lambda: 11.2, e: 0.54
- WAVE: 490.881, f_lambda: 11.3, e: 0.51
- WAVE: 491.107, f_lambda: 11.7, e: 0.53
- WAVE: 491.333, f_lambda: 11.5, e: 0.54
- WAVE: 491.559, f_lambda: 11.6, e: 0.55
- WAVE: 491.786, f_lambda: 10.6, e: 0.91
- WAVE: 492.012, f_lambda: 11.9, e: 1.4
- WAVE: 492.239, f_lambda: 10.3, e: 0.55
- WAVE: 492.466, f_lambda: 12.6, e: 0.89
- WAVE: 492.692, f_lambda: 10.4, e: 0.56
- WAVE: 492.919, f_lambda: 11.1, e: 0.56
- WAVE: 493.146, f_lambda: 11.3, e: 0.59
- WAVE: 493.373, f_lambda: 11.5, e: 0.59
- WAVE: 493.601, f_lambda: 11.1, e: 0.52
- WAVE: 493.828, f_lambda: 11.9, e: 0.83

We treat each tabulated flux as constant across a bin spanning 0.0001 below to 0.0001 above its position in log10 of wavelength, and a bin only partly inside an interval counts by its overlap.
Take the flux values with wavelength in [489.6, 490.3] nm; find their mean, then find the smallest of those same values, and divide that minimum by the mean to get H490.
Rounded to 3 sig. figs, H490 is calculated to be 0.947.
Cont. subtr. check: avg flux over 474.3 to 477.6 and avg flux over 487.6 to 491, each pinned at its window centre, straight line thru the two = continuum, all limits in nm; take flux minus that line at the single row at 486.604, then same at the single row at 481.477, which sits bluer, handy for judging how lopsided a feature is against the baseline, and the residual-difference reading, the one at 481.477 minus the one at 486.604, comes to 1.4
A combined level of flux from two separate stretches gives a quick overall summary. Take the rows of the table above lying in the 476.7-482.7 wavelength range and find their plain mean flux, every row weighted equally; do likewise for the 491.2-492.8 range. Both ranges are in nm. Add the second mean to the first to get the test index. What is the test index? 22.3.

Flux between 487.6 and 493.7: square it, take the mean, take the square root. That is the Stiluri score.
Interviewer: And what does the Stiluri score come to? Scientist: 11.0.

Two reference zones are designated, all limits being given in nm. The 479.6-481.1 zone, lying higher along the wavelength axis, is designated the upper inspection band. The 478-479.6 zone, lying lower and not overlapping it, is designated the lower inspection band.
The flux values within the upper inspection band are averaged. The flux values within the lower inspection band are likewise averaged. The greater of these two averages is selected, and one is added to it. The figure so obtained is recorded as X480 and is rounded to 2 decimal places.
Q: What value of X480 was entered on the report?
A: 11.87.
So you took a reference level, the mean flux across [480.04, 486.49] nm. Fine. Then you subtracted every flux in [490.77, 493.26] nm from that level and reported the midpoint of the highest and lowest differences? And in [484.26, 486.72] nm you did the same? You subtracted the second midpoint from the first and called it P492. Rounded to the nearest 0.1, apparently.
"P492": -1.1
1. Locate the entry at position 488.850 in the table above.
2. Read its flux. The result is 9.99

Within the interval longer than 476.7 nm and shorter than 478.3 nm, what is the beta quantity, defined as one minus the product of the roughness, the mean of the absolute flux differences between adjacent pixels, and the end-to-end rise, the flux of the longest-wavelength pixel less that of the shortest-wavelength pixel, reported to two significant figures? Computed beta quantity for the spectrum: 1.1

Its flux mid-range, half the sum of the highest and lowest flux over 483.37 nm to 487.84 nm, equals 10.2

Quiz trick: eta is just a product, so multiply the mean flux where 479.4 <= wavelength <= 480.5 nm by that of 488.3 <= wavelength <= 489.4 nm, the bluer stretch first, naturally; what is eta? 113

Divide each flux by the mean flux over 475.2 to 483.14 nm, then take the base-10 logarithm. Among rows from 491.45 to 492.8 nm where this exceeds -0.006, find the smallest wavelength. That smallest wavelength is 491.559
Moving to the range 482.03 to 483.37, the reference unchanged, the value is 482.143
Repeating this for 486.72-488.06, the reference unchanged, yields 487.053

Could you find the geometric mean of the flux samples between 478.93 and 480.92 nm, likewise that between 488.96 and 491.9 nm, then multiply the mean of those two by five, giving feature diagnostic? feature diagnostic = 55.2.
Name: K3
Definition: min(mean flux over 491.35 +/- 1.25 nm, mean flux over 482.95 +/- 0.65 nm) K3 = 11.0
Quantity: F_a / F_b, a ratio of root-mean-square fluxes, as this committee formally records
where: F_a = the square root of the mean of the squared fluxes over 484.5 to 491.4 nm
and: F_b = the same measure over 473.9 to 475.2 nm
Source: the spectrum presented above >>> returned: 0.98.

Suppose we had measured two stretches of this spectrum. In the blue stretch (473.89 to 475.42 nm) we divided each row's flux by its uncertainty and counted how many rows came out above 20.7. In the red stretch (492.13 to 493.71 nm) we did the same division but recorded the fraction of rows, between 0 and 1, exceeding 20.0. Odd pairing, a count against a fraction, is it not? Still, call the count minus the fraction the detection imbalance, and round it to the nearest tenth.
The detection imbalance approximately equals 3.9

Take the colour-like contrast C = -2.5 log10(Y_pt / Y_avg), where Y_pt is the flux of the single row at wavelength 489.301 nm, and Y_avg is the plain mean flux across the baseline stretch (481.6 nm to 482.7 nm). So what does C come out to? 0.12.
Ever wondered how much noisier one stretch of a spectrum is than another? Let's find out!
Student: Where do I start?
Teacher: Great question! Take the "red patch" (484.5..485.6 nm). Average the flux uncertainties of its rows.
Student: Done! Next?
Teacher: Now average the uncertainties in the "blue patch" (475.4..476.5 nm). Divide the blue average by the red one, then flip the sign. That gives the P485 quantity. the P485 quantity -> -1.0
